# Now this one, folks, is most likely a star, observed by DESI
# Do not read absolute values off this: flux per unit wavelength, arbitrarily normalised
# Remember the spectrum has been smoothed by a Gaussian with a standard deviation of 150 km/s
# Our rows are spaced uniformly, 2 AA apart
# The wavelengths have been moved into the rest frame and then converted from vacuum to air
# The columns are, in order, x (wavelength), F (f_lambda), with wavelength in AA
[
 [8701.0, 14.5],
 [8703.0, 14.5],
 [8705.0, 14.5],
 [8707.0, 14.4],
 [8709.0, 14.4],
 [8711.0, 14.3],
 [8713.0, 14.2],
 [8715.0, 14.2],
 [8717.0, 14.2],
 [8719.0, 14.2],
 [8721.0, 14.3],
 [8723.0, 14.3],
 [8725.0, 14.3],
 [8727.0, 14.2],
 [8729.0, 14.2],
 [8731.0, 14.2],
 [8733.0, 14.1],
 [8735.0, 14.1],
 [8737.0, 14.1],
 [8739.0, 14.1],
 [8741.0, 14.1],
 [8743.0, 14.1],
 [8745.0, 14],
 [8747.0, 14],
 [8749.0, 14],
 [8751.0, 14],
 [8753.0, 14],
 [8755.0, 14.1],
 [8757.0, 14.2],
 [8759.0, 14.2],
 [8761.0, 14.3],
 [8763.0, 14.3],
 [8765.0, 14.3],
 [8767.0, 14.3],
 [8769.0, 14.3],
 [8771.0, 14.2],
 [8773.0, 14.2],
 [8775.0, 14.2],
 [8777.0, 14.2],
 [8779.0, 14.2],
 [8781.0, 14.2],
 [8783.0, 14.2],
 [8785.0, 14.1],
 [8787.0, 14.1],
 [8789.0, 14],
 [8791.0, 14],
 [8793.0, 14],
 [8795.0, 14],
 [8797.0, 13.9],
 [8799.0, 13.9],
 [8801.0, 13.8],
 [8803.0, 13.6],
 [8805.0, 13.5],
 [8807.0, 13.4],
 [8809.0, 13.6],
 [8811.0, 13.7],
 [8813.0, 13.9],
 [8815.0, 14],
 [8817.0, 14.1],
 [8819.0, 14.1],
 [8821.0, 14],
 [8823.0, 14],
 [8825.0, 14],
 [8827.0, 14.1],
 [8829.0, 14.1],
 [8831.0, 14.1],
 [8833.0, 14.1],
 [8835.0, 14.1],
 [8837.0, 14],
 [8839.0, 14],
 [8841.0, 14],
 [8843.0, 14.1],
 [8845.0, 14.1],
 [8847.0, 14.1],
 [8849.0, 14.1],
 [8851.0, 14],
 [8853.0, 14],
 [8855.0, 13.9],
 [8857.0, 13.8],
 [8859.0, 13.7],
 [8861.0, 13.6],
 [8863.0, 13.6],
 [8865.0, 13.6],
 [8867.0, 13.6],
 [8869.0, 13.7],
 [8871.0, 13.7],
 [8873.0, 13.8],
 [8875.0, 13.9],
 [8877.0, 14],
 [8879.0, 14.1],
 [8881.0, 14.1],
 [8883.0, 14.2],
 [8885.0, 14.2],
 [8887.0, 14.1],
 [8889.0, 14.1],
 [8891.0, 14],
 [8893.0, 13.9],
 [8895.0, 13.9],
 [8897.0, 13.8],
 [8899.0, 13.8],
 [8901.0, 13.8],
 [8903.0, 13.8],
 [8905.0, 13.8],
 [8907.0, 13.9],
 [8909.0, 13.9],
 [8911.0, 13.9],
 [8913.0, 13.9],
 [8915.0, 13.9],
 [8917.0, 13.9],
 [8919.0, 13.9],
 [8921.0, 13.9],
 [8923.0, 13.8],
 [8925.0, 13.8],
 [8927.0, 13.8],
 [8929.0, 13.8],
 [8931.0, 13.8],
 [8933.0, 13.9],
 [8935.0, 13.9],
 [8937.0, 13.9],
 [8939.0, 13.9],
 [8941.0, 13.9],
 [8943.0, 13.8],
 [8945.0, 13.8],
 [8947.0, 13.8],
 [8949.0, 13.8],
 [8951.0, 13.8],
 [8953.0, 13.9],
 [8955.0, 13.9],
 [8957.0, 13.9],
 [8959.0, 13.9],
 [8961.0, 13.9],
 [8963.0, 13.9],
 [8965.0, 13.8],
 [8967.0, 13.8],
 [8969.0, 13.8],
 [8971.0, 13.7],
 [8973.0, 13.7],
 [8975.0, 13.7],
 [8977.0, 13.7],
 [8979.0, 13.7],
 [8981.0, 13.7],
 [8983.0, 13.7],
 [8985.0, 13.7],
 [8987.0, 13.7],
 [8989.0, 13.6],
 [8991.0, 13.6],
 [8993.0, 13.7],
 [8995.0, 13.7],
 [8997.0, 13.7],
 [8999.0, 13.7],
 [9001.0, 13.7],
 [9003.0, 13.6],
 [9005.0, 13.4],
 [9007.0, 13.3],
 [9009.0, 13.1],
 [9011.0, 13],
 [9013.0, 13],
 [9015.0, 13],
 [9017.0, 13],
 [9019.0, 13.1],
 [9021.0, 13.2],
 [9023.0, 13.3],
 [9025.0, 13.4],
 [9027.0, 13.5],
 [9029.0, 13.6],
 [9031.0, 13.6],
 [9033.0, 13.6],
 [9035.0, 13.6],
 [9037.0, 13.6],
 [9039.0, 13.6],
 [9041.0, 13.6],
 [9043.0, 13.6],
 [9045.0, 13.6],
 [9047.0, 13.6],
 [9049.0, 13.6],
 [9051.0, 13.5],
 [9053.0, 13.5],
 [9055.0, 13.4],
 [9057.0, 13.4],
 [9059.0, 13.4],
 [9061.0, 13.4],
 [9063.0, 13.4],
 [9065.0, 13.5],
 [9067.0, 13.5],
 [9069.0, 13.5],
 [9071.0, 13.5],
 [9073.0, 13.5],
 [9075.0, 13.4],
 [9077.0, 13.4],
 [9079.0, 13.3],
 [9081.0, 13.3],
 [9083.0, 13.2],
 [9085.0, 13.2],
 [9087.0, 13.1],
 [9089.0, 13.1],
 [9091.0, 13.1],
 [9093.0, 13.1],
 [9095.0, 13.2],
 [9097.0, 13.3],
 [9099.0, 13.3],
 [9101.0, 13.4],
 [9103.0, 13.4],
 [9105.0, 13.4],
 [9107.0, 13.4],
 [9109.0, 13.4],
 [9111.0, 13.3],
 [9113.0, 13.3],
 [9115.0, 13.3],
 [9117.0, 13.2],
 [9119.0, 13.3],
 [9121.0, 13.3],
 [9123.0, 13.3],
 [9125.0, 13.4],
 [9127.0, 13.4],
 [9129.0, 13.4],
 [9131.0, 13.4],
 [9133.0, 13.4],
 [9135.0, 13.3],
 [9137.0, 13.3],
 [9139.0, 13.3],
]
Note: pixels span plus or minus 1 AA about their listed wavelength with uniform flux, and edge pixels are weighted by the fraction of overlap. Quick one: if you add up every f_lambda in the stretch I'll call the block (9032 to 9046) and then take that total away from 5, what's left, -90.2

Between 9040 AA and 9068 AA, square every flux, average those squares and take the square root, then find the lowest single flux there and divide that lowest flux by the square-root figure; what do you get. 0.993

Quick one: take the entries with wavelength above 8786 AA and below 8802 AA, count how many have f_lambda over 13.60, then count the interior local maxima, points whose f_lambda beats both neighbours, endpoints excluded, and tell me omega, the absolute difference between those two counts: 8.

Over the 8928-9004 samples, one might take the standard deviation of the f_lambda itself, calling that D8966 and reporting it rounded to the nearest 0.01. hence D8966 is 0.10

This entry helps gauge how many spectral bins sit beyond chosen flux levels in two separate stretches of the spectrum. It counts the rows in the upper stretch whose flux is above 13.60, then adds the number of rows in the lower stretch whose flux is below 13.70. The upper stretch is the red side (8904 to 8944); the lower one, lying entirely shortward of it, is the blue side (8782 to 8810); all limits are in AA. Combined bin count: 24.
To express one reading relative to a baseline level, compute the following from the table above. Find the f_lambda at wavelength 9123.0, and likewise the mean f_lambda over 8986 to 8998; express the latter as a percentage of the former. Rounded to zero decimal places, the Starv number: 103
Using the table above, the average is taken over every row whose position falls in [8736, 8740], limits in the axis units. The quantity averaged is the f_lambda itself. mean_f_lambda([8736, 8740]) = 14.1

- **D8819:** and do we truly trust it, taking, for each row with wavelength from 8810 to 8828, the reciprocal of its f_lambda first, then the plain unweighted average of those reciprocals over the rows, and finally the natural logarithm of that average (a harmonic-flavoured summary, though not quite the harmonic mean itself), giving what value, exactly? -2.64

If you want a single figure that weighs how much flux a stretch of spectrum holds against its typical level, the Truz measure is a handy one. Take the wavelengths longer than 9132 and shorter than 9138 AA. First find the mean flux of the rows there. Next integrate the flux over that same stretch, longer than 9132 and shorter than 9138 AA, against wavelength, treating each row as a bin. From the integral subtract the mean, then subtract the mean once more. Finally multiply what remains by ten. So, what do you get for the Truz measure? 533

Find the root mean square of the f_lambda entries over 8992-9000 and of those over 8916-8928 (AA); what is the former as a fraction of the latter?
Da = 0.99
